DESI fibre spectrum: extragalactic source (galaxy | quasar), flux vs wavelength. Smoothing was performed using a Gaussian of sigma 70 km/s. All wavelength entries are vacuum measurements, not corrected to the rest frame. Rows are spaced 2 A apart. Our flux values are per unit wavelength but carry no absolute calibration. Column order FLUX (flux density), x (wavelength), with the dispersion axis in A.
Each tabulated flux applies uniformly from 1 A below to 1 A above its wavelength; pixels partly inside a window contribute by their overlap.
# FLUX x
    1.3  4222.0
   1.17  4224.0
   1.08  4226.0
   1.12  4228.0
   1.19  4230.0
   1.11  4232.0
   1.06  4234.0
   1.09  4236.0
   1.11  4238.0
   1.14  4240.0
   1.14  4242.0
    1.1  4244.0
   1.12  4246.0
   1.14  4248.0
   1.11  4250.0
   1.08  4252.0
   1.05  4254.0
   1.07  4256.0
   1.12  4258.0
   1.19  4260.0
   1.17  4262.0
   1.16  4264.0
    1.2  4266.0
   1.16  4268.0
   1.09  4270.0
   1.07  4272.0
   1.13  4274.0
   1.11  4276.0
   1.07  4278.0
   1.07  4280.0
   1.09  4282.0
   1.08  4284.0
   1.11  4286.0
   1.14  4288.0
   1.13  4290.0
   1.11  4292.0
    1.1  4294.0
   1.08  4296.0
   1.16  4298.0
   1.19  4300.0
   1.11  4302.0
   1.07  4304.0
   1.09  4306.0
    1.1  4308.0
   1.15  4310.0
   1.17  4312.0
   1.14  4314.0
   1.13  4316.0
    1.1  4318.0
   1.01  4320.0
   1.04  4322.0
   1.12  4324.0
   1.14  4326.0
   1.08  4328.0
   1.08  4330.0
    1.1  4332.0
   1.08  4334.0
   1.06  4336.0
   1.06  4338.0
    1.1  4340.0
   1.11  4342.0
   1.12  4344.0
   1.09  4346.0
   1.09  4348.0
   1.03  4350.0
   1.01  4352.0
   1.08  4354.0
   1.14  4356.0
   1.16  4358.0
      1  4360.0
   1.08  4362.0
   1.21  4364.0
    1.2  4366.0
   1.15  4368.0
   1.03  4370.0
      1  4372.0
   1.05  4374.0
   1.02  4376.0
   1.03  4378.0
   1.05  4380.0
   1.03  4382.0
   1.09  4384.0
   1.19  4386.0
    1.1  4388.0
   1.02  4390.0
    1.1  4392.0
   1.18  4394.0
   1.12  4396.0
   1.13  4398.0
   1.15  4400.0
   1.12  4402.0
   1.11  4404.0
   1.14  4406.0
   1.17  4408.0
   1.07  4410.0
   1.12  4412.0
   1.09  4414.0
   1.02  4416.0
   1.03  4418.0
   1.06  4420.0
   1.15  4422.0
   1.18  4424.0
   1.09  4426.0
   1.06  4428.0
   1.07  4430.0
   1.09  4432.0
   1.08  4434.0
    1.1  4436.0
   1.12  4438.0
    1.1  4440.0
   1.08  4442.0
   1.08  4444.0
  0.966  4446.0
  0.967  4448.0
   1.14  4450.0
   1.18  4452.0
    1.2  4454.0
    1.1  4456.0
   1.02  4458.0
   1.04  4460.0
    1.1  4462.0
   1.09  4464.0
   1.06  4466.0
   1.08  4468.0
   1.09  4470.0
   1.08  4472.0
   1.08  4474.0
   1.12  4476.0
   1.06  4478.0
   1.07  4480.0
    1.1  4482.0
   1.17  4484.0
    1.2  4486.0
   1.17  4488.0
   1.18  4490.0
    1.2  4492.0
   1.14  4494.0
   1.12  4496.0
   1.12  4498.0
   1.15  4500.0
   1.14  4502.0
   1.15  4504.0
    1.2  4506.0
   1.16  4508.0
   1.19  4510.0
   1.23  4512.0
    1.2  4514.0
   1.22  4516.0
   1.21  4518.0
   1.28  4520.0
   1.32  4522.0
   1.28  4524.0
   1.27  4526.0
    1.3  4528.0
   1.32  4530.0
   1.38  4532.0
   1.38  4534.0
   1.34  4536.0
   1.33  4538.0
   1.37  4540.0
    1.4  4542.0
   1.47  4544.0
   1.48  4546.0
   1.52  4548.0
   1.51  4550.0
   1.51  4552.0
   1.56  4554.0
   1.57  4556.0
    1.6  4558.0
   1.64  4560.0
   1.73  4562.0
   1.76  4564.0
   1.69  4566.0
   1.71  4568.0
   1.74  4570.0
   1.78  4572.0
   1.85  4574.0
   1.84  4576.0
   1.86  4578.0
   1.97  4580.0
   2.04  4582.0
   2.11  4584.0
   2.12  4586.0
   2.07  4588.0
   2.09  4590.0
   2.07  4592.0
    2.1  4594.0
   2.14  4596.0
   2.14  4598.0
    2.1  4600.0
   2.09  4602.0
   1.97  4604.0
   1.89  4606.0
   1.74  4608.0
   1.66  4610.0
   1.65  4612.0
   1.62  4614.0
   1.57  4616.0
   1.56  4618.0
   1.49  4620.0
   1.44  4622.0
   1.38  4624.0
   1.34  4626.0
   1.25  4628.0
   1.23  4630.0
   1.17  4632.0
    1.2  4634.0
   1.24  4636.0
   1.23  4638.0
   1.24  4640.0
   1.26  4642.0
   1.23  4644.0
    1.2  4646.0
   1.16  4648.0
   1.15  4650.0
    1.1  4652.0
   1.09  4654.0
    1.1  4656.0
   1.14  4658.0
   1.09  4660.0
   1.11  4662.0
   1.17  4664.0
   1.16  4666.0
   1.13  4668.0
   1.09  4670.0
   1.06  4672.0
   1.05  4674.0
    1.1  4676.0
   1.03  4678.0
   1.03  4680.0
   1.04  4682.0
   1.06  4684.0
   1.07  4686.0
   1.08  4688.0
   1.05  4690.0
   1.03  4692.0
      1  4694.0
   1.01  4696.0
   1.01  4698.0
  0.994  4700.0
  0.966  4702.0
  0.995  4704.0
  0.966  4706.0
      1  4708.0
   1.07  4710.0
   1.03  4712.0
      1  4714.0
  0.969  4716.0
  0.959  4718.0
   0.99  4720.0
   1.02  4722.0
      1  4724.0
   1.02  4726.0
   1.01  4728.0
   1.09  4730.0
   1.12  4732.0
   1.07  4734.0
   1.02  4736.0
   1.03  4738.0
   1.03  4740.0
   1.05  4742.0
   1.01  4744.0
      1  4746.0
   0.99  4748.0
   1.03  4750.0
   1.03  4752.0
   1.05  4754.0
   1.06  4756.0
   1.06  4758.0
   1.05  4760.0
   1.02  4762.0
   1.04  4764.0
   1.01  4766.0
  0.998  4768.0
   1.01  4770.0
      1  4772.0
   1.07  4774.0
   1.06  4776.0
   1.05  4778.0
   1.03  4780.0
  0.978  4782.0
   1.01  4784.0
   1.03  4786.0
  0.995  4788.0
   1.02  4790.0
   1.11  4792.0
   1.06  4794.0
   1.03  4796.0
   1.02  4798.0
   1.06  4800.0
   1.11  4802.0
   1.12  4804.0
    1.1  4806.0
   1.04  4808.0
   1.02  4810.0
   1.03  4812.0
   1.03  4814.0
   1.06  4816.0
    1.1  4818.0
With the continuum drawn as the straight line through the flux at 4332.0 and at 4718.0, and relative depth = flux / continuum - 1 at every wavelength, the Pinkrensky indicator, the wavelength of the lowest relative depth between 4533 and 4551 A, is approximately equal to 4538.0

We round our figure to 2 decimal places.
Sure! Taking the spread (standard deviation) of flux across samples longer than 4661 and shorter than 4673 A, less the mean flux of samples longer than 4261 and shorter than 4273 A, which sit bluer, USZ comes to -1.10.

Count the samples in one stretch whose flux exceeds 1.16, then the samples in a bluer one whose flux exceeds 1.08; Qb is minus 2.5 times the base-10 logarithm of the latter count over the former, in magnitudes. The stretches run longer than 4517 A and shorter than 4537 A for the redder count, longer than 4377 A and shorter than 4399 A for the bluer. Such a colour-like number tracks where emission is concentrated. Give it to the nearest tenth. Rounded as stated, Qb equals 0.4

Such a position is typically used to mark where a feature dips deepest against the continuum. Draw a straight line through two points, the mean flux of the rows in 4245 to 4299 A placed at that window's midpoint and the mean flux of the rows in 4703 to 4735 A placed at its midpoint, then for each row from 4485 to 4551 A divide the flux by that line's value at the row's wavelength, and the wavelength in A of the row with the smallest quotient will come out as 4496.0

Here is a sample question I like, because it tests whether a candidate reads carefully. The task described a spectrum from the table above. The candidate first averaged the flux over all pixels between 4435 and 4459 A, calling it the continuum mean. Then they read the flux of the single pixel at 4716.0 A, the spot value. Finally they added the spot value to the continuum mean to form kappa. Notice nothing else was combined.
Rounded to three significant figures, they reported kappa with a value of 2.06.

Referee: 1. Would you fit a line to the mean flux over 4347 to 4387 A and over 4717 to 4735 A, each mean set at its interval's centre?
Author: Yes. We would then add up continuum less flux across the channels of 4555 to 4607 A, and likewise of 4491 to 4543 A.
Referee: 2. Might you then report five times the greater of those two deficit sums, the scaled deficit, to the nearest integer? -24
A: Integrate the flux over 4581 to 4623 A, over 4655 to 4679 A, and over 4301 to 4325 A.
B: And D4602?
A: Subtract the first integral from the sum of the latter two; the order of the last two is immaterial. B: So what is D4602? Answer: -26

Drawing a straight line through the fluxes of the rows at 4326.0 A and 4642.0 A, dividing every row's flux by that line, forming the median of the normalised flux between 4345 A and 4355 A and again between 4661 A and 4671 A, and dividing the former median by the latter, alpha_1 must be 1.05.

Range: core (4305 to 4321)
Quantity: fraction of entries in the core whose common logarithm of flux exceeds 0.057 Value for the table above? 0.25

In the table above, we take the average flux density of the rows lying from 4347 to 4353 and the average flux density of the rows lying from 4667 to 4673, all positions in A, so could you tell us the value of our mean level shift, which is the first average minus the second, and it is -0.05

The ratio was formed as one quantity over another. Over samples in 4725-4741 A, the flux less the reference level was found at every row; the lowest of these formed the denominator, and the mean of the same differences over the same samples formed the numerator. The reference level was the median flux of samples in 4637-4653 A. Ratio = 0.81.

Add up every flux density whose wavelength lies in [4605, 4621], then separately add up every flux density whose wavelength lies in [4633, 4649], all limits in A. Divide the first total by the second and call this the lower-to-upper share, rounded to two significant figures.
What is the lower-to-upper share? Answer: 1.4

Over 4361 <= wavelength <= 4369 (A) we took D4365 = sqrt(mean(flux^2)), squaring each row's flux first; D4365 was 1.16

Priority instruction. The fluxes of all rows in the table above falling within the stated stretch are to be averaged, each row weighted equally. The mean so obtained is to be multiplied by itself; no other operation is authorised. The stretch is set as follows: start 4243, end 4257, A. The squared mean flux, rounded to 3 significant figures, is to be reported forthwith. 1.20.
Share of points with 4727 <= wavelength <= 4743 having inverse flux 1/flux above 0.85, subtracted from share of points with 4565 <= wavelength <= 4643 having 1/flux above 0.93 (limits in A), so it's -1.0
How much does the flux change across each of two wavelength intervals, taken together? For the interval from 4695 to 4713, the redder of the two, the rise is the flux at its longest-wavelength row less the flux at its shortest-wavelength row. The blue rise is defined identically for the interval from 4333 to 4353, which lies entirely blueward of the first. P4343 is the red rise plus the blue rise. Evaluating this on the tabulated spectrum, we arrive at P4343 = -0.05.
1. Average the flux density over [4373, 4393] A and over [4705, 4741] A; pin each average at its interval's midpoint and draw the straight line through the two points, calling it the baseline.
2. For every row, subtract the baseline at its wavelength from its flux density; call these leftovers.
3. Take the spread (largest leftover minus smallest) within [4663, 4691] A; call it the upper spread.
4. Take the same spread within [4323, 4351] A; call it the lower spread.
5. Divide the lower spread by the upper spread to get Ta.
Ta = 0.77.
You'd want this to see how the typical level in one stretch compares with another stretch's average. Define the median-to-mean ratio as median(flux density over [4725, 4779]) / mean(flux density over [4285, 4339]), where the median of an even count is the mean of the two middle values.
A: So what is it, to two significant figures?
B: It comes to 0.93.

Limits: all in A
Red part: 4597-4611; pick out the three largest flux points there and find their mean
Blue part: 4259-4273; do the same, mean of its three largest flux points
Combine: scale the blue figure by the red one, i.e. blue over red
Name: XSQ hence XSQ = 0.56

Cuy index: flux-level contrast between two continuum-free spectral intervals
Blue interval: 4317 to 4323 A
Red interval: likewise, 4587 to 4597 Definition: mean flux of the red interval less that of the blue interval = 1.04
